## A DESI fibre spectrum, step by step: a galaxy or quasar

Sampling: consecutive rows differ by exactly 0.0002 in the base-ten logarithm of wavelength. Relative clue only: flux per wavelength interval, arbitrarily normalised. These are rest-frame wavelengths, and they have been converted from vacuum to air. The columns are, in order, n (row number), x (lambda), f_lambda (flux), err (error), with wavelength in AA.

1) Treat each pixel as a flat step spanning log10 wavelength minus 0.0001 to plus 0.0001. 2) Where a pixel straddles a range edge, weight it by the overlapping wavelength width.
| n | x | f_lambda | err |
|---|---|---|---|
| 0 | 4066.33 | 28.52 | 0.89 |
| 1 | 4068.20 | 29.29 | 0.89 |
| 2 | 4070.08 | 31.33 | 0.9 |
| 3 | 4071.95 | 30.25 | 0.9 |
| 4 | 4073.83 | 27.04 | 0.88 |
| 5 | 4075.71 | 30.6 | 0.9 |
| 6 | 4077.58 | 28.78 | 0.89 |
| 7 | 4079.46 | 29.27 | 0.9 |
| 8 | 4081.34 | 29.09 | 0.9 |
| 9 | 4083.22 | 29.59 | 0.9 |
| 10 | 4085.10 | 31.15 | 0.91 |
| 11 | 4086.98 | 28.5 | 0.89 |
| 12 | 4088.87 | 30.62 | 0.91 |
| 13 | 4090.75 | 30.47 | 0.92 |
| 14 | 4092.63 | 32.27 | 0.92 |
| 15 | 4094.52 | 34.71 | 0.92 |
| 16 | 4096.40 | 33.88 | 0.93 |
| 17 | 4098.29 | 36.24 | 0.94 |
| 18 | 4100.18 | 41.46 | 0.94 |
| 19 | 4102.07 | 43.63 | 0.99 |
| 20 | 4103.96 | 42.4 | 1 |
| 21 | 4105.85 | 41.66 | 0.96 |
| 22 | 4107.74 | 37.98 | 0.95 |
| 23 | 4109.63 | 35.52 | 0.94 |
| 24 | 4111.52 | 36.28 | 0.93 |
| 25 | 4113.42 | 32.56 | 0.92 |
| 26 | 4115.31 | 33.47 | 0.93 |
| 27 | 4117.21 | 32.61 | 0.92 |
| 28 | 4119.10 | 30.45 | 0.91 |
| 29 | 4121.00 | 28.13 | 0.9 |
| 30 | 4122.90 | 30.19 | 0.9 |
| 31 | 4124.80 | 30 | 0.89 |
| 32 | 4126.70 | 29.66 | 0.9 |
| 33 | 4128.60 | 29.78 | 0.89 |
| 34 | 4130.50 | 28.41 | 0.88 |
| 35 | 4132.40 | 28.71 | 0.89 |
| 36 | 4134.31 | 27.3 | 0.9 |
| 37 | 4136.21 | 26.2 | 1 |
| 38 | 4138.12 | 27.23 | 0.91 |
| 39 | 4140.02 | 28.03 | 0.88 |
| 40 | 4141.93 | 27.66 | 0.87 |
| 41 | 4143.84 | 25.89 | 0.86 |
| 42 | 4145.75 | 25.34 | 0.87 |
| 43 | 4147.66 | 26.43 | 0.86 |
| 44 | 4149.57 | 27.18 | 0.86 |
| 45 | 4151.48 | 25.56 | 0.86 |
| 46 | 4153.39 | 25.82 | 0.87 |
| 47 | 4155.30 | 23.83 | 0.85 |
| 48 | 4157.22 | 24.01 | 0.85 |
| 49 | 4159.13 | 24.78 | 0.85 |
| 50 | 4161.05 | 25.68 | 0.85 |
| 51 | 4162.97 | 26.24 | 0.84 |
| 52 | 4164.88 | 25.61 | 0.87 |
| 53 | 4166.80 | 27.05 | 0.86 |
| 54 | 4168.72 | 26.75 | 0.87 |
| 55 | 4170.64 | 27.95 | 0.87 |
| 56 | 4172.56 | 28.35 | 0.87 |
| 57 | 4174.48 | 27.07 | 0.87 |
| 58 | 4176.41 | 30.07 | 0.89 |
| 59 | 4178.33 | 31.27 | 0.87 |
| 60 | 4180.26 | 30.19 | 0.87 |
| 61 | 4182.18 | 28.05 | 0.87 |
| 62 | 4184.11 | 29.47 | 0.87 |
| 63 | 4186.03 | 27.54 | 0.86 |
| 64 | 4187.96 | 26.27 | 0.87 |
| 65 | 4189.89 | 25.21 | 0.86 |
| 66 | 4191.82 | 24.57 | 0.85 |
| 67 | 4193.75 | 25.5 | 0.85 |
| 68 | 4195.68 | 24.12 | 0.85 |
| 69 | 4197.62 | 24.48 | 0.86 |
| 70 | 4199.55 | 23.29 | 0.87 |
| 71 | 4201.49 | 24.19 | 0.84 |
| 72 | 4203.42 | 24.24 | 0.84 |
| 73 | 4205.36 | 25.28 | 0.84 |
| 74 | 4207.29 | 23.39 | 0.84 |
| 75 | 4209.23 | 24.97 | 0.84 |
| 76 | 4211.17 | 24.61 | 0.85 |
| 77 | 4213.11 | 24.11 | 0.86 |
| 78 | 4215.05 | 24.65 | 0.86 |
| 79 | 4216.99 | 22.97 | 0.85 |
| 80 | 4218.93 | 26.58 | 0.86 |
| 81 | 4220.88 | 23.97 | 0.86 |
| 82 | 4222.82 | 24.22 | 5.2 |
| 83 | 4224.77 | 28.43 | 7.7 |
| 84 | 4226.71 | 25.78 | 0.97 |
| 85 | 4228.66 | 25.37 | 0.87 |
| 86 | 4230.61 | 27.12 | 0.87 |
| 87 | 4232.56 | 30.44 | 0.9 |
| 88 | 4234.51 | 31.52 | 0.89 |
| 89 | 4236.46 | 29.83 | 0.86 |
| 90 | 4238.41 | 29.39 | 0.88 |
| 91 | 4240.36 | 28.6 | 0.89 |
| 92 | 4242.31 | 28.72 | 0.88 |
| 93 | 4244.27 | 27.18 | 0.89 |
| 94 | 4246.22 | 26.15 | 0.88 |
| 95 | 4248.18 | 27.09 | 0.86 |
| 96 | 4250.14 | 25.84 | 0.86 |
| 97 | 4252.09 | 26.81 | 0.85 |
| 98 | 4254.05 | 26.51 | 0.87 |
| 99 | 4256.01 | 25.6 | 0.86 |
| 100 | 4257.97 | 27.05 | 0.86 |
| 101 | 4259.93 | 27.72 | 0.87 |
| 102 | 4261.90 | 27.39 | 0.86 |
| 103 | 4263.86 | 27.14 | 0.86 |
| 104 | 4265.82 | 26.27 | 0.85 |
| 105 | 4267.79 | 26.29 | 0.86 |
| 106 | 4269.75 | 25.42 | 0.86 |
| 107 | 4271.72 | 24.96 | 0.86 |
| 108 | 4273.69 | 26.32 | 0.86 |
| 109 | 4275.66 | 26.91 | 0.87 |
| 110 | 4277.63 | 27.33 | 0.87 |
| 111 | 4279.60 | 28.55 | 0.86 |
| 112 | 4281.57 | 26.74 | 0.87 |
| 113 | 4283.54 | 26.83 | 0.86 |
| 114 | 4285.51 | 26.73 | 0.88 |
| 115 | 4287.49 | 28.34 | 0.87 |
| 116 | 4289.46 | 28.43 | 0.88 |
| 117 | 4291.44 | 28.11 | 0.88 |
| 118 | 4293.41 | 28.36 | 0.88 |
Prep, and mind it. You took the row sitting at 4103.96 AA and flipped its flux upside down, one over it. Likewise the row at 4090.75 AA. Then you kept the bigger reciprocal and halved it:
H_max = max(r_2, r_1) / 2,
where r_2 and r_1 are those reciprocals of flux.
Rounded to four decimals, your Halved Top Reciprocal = 0.0164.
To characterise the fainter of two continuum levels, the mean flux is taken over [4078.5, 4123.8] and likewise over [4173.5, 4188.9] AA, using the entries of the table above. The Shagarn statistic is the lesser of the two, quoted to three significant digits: 28.7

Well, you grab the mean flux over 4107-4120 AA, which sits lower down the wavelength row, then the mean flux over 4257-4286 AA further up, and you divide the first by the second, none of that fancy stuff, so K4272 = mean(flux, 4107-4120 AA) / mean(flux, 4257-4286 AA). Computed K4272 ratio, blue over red 1.27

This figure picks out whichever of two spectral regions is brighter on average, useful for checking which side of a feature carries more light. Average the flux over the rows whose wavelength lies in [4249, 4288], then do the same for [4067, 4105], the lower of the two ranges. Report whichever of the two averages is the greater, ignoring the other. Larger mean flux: 33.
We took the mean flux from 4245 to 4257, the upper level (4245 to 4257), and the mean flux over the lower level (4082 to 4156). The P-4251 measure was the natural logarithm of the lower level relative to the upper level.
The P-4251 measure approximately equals 0.17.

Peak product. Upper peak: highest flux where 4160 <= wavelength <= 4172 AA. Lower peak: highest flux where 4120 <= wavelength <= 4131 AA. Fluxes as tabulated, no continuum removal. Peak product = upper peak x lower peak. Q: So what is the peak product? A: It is 844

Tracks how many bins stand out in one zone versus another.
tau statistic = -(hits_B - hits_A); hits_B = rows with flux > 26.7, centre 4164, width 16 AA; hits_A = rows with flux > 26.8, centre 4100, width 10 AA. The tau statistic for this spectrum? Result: 2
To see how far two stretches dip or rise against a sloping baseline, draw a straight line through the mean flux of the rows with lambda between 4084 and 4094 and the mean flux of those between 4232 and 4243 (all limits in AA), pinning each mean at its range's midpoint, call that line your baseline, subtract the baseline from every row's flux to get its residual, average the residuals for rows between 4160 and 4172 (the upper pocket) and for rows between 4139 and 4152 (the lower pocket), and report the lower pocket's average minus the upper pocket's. -0.1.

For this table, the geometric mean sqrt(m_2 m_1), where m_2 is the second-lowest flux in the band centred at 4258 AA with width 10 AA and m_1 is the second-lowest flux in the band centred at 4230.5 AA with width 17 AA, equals 25.9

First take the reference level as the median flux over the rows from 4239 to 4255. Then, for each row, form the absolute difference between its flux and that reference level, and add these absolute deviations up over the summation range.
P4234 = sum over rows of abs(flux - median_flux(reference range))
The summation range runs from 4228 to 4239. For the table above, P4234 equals 15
